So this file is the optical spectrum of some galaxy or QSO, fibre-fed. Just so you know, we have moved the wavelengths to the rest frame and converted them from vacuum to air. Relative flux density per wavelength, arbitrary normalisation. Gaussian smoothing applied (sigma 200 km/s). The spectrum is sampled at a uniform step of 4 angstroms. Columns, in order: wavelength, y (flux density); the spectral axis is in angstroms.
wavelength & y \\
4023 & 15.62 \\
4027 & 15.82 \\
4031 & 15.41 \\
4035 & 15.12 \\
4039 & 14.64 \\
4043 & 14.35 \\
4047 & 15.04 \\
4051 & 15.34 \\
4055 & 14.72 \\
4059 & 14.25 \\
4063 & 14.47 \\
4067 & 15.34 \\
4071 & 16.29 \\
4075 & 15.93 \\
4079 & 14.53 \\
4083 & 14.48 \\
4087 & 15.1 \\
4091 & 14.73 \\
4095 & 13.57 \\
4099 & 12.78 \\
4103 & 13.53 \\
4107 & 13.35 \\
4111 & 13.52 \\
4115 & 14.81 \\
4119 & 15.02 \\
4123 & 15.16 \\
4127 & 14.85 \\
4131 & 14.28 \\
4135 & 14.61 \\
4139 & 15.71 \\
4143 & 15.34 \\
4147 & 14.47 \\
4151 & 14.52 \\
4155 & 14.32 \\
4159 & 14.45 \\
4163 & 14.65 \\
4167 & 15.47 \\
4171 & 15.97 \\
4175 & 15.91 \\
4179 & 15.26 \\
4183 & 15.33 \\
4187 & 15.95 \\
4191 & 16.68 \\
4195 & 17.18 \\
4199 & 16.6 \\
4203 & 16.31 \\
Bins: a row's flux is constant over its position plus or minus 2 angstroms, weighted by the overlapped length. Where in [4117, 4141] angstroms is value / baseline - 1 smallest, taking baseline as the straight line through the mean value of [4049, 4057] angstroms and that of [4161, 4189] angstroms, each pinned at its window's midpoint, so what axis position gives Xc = 4131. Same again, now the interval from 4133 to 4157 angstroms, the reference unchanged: 4155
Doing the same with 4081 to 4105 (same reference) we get 4099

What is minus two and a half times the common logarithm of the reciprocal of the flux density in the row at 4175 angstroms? 3.00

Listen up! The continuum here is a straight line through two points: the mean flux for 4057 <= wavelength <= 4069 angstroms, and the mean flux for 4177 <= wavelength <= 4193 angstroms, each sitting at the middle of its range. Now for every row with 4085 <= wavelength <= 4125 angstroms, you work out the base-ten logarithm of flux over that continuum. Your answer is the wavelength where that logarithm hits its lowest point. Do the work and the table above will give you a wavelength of 4099 angstroms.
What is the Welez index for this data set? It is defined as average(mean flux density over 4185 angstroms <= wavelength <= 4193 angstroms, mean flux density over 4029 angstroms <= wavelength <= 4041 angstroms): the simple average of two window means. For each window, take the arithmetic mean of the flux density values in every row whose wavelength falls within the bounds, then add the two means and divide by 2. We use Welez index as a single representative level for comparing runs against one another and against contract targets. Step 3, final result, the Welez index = 15.7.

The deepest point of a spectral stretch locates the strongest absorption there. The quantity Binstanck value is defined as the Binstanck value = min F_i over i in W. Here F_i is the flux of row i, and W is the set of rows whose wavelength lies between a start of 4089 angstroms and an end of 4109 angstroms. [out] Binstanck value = 12.78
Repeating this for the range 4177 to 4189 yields 15.26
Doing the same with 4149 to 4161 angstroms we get 14.32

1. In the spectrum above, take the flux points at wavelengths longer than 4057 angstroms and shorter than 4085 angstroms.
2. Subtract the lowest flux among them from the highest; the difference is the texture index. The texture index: 2.0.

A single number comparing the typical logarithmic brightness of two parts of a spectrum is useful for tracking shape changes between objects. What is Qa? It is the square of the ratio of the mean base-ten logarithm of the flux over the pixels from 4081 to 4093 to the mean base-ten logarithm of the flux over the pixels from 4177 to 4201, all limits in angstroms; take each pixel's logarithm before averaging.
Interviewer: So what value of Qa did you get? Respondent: 0.937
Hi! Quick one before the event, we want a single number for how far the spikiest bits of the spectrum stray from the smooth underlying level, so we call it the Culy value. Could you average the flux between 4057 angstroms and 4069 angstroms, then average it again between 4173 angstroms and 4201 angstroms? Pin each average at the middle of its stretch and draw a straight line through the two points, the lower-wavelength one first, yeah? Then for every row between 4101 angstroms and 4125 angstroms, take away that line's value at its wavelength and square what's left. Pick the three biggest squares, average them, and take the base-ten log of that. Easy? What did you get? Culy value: 0.48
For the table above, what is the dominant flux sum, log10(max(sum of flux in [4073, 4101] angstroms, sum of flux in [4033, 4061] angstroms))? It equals 2.01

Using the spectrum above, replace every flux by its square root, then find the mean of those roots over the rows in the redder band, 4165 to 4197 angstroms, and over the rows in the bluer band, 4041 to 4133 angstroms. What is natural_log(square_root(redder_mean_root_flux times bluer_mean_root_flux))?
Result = 1.362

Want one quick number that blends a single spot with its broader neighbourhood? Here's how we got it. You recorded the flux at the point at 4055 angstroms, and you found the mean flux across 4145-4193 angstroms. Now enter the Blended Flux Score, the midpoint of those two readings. 15.0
